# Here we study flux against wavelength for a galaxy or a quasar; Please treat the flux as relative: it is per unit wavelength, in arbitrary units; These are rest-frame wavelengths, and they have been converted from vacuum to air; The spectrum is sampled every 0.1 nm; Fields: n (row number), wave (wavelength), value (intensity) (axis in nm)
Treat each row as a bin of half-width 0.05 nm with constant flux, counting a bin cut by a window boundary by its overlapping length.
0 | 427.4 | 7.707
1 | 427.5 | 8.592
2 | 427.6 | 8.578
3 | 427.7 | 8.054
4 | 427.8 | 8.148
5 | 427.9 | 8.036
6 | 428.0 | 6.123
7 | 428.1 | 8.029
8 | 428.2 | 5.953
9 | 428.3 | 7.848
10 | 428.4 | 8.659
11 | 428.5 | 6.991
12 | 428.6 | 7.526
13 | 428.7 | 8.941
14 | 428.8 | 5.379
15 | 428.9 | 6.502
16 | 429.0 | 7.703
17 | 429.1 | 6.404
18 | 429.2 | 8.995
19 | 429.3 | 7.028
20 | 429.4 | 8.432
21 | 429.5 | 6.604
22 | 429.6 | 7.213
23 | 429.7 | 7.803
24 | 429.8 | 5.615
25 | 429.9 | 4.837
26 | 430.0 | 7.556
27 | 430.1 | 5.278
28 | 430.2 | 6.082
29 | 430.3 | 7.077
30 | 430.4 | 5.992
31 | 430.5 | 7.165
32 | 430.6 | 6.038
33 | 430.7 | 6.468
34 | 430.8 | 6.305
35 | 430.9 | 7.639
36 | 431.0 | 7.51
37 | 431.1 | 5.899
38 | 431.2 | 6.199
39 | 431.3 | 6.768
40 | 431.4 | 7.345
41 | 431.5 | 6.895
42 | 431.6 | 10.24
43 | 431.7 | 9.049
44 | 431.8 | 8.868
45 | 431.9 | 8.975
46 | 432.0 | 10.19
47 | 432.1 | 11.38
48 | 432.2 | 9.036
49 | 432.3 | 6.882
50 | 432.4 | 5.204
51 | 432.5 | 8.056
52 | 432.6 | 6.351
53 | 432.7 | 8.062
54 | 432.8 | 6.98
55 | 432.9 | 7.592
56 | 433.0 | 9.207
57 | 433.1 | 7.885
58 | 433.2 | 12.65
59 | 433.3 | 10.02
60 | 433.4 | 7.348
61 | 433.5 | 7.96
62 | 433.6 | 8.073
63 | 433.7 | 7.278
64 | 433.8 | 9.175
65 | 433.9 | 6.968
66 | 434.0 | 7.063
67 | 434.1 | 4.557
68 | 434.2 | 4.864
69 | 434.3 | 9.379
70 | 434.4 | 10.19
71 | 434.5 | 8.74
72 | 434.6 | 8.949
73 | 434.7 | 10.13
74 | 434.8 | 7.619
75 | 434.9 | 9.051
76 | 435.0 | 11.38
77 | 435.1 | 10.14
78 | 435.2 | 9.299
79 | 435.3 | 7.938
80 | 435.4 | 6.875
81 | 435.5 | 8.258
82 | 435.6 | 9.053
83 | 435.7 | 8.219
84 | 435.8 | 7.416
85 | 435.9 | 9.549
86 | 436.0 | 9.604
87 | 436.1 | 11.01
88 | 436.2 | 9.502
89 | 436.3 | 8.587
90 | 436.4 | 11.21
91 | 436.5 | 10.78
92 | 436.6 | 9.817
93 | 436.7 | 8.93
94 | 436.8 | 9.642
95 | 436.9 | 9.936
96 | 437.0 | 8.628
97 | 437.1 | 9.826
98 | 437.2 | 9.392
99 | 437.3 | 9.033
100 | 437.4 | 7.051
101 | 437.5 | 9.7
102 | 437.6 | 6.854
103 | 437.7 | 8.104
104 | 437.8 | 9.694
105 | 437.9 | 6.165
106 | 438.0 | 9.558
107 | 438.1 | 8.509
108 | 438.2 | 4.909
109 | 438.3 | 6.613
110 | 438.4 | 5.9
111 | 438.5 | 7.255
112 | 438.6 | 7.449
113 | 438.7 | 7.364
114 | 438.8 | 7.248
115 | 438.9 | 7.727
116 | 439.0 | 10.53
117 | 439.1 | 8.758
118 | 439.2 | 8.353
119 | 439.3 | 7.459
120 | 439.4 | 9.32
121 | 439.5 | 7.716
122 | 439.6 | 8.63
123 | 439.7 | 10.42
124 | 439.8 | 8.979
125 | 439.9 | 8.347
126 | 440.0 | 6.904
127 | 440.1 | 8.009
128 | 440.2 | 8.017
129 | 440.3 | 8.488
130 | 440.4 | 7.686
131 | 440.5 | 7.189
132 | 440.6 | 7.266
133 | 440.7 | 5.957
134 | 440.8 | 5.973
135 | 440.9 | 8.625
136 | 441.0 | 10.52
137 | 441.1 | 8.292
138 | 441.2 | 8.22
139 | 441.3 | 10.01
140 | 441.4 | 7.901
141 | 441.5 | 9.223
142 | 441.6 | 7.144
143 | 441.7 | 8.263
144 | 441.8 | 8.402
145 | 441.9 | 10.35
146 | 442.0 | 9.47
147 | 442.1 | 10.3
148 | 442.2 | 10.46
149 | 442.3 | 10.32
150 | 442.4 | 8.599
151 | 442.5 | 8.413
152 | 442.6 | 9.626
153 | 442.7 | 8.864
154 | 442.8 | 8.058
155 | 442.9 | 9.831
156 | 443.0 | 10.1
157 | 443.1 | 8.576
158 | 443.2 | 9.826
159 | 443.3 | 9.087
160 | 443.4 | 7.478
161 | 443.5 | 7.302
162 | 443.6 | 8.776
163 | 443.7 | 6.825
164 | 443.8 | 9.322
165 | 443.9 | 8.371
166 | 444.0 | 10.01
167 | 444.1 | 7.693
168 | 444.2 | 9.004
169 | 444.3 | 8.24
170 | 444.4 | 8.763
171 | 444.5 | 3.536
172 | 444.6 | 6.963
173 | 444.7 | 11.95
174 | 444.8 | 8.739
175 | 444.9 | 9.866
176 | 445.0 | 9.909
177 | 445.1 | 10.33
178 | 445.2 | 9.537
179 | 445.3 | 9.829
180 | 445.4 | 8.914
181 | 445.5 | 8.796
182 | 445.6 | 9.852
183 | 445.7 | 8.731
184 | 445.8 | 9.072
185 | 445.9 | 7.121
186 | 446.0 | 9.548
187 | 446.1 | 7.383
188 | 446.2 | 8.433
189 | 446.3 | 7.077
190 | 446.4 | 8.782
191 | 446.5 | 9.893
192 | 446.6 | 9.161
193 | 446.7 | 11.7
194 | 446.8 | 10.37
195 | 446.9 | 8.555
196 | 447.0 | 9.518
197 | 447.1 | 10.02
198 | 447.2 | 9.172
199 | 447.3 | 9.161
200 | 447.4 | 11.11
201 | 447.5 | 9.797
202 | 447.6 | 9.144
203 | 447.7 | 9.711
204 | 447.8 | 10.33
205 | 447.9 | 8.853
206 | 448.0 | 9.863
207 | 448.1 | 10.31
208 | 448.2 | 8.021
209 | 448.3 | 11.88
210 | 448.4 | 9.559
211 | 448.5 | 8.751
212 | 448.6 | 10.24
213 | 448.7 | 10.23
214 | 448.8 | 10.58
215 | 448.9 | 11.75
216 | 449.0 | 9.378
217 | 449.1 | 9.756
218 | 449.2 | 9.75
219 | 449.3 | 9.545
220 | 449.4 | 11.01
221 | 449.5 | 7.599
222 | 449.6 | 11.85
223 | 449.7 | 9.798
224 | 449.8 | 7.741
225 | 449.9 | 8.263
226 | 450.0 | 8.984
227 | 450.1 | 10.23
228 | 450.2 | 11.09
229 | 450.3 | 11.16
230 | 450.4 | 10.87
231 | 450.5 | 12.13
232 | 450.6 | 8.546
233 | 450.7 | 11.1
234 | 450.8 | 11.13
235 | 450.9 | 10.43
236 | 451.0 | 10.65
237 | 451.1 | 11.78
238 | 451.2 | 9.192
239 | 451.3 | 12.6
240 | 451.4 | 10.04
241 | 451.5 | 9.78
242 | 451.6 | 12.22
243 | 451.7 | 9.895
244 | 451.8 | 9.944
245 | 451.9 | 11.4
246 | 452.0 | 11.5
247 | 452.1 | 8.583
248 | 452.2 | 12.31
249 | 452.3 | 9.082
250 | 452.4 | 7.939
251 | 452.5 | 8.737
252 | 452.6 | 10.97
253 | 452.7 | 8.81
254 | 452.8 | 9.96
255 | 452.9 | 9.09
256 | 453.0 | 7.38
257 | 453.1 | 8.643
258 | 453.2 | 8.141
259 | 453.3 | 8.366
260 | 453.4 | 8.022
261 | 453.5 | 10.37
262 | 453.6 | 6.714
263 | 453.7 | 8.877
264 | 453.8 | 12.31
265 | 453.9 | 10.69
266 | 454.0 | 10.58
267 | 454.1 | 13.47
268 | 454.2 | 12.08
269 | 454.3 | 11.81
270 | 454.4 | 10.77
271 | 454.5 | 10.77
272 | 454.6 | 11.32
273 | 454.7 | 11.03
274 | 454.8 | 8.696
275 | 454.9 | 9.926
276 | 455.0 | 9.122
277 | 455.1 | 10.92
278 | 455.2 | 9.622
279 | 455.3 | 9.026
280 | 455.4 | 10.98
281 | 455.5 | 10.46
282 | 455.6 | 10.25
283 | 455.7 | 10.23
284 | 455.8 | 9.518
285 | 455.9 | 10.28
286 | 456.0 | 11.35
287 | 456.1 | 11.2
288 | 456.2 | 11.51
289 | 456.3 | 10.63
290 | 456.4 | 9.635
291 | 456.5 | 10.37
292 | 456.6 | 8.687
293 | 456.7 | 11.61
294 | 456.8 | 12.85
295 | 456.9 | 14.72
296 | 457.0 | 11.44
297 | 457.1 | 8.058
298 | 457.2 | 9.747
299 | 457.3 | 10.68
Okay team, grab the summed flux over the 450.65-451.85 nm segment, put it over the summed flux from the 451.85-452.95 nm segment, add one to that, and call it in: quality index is 2.2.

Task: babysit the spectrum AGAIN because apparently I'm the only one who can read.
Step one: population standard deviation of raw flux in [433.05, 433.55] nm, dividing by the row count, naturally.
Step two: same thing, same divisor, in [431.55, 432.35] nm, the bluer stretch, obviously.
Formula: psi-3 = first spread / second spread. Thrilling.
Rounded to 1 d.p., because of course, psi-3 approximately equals 1.6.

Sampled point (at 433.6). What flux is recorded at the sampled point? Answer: 8.073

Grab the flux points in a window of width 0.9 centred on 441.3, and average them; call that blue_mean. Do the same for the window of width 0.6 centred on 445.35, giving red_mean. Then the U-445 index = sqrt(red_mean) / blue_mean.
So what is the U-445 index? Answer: 0.356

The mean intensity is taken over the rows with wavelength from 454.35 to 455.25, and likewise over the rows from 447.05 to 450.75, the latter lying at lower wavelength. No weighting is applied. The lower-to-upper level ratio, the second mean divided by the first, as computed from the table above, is 0.97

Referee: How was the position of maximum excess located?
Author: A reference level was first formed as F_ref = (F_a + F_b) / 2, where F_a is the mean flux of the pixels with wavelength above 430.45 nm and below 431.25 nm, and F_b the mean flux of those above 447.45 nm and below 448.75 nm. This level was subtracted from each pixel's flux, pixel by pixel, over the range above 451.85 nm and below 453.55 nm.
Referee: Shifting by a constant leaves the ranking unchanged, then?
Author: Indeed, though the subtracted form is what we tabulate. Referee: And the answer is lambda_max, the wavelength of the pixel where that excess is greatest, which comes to 452.2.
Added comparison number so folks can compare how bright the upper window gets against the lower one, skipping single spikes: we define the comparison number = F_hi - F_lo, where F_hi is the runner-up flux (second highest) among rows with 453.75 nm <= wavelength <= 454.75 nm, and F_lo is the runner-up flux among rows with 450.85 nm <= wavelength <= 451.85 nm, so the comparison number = 0.1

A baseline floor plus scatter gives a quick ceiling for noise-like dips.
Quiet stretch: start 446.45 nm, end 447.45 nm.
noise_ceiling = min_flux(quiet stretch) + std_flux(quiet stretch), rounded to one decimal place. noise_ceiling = 9.5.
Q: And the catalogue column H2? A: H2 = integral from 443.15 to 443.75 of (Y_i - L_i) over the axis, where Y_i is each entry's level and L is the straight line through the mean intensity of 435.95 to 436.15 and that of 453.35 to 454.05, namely -1.1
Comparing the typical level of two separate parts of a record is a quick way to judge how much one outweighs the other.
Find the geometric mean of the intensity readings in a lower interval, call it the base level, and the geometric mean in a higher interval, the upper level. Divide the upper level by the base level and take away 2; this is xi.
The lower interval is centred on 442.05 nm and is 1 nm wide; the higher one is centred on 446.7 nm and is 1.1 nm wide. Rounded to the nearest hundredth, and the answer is -0.98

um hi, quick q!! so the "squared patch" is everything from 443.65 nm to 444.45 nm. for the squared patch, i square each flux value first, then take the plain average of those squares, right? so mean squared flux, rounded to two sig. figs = 74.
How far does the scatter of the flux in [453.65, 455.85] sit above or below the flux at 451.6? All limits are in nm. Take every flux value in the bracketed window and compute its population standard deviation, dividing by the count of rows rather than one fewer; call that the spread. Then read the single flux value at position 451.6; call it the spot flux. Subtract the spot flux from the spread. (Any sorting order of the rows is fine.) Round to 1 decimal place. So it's -11.1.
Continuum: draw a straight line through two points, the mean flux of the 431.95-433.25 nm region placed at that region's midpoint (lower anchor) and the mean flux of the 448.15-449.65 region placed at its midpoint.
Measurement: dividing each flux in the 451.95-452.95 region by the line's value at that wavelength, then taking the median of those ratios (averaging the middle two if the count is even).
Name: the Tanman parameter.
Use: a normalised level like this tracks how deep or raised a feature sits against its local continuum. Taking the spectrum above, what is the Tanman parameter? 0.88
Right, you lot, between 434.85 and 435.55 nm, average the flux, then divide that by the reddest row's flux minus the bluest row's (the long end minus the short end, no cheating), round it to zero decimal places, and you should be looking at -11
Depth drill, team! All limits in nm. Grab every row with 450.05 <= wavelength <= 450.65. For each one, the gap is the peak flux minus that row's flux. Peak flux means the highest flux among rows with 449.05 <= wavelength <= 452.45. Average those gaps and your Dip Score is 1.9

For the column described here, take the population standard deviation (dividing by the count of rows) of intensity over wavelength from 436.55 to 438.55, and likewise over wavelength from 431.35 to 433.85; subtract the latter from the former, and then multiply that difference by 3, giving -0.3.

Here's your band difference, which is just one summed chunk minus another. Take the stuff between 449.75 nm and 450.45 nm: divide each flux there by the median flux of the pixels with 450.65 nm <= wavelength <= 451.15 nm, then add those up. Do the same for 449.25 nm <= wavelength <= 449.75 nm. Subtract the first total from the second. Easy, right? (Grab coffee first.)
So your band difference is -1.7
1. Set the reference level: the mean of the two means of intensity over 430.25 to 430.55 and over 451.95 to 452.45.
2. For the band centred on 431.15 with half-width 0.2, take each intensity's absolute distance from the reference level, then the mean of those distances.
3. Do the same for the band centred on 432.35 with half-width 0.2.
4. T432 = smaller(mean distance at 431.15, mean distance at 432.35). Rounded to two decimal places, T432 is 1.38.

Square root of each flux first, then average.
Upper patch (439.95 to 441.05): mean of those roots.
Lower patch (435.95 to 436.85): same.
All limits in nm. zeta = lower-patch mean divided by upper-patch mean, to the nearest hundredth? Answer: 1.14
